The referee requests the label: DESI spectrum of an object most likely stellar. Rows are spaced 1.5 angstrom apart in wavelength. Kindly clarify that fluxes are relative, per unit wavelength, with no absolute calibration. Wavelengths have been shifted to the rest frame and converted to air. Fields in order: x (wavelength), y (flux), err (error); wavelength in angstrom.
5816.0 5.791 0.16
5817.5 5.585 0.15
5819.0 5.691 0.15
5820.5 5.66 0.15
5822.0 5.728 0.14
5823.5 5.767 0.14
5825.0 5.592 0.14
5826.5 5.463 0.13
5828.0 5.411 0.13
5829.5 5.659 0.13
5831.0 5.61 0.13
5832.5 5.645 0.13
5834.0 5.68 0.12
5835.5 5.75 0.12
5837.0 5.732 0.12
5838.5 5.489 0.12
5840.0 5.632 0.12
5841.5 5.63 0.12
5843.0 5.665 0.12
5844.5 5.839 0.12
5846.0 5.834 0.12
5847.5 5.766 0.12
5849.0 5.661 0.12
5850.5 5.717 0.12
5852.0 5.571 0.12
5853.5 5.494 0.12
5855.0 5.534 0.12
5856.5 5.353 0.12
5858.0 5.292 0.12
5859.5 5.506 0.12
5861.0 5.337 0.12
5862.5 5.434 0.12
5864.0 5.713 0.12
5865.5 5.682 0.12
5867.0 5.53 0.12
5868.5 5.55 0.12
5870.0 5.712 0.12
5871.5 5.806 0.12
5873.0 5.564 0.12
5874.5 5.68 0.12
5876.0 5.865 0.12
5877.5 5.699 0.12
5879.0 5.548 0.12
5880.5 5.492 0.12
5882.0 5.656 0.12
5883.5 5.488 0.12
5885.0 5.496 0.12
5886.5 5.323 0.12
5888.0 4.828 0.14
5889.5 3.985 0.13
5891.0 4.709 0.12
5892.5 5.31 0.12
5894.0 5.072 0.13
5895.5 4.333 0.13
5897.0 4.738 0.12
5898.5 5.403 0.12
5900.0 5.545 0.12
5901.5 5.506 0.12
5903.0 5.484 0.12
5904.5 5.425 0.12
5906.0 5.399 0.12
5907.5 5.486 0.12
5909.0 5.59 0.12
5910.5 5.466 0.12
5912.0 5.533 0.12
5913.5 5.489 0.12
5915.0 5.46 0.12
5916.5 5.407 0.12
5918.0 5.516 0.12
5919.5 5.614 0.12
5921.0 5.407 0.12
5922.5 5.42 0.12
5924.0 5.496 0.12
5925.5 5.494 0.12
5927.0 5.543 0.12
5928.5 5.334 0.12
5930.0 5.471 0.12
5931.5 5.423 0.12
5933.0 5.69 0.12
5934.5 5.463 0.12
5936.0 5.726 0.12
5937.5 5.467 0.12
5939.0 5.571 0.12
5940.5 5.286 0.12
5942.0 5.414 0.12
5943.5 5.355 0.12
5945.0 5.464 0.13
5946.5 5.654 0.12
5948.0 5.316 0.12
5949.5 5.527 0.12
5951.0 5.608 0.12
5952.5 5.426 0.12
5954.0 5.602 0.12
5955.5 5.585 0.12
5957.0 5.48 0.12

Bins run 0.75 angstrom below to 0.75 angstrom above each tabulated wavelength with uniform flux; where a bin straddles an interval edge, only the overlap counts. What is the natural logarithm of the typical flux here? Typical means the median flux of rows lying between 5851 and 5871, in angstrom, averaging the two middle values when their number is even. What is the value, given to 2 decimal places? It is 1.71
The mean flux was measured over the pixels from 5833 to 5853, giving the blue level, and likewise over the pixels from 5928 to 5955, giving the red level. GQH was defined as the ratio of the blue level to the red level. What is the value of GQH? 1.04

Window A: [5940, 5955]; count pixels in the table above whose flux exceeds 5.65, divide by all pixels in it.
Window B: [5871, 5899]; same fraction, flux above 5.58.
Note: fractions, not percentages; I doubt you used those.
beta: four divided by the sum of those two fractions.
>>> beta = 11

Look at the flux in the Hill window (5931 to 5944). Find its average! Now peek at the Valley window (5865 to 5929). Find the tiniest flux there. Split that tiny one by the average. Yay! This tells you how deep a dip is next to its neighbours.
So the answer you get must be 0.73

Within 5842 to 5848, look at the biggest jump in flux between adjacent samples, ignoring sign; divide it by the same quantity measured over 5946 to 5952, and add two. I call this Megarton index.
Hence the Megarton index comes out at 2.5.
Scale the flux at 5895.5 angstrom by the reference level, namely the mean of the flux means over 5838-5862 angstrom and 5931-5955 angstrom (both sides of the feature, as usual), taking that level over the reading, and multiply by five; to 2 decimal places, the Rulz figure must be 6.39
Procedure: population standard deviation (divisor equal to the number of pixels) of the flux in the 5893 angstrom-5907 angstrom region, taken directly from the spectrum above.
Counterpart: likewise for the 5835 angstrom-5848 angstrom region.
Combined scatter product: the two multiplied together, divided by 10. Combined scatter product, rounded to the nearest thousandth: 0.004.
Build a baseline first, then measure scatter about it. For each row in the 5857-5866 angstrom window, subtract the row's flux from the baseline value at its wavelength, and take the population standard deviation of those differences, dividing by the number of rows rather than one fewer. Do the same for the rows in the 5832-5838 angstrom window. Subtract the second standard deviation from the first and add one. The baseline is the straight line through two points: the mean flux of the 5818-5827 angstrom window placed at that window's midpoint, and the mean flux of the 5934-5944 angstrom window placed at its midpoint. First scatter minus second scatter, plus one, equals 1.12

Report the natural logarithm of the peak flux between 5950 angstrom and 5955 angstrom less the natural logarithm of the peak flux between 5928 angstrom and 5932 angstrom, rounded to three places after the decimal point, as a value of 0.025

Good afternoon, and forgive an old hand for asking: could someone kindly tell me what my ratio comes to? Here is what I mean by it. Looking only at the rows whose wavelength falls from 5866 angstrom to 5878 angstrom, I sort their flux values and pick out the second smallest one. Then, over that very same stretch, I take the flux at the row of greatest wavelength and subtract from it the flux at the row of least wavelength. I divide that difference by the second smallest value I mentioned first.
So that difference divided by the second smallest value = 0.03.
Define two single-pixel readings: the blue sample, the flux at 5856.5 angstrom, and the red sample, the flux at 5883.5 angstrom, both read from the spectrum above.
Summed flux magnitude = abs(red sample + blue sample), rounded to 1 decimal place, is 10.8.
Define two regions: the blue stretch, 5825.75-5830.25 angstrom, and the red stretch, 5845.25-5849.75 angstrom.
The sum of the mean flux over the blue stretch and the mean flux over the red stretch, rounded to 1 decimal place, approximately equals 11.3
